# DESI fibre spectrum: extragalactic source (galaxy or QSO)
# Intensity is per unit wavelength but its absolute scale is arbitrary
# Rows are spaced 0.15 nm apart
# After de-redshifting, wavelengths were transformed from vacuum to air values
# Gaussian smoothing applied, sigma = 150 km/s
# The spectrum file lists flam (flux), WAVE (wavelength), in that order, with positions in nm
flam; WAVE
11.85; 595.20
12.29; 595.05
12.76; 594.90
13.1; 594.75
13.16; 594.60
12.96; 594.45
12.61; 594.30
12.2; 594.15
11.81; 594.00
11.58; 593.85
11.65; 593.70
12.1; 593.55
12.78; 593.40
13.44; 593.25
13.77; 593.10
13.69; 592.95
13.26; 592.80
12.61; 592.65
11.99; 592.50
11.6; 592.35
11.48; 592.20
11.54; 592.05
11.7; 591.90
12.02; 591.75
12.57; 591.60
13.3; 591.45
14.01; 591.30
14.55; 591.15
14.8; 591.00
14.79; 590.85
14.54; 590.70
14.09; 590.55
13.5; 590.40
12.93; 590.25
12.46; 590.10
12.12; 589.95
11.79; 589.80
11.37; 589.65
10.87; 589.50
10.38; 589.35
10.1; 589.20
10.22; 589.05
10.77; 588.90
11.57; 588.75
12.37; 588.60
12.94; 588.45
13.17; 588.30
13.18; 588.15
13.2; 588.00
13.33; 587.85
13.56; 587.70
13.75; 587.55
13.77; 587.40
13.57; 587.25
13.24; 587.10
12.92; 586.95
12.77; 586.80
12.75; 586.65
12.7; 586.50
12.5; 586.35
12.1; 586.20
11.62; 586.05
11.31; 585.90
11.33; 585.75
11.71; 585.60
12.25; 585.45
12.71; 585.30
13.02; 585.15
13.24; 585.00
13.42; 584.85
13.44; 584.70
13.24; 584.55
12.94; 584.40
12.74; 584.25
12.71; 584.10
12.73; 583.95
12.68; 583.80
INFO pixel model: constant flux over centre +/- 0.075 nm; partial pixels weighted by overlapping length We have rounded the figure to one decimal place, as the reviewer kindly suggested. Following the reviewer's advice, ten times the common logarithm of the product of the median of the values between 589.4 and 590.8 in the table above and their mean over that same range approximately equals 22.0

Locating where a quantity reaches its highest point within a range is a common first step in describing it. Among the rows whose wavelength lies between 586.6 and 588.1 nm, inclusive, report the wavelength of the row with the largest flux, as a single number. 587.40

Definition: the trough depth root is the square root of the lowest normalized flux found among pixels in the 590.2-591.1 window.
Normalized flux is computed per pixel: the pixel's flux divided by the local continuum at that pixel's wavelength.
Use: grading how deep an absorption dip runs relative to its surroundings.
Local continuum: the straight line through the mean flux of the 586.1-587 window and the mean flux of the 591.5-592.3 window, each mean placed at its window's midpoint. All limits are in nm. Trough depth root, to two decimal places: 1.03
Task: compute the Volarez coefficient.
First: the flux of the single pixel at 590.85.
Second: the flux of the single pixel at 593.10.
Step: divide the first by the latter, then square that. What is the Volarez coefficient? 1.15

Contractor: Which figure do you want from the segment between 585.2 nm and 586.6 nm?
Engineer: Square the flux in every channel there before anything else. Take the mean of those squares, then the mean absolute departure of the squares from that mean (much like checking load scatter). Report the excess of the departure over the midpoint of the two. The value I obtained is -67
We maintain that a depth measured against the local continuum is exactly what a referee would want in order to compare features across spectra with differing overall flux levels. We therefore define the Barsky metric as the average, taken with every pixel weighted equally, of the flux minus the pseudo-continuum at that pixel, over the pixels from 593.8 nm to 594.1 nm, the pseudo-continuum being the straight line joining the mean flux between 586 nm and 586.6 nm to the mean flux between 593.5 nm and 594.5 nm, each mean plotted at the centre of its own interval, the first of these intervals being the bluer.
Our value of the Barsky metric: -0.4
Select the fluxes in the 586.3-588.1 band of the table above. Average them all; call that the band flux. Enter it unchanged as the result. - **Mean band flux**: 13.2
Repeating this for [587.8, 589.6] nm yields 11.8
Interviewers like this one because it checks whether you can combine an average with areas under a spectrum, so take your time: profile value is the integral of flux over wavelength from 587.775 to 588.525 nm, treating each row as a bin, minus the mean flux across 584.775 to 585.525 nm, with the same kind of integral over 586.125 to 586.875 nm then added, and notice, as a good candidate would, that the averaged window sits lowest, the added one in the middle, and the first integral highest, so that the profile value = 6.4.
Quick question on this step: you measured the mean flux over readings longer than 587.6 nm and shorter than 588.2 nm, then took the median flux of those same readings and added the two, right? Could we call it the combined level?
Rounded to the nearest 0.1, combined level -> 26.6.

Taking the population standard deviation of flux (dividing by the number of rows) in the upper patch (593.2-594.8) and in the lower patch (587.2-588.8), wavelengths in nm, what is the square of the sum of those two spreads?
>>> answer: 2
